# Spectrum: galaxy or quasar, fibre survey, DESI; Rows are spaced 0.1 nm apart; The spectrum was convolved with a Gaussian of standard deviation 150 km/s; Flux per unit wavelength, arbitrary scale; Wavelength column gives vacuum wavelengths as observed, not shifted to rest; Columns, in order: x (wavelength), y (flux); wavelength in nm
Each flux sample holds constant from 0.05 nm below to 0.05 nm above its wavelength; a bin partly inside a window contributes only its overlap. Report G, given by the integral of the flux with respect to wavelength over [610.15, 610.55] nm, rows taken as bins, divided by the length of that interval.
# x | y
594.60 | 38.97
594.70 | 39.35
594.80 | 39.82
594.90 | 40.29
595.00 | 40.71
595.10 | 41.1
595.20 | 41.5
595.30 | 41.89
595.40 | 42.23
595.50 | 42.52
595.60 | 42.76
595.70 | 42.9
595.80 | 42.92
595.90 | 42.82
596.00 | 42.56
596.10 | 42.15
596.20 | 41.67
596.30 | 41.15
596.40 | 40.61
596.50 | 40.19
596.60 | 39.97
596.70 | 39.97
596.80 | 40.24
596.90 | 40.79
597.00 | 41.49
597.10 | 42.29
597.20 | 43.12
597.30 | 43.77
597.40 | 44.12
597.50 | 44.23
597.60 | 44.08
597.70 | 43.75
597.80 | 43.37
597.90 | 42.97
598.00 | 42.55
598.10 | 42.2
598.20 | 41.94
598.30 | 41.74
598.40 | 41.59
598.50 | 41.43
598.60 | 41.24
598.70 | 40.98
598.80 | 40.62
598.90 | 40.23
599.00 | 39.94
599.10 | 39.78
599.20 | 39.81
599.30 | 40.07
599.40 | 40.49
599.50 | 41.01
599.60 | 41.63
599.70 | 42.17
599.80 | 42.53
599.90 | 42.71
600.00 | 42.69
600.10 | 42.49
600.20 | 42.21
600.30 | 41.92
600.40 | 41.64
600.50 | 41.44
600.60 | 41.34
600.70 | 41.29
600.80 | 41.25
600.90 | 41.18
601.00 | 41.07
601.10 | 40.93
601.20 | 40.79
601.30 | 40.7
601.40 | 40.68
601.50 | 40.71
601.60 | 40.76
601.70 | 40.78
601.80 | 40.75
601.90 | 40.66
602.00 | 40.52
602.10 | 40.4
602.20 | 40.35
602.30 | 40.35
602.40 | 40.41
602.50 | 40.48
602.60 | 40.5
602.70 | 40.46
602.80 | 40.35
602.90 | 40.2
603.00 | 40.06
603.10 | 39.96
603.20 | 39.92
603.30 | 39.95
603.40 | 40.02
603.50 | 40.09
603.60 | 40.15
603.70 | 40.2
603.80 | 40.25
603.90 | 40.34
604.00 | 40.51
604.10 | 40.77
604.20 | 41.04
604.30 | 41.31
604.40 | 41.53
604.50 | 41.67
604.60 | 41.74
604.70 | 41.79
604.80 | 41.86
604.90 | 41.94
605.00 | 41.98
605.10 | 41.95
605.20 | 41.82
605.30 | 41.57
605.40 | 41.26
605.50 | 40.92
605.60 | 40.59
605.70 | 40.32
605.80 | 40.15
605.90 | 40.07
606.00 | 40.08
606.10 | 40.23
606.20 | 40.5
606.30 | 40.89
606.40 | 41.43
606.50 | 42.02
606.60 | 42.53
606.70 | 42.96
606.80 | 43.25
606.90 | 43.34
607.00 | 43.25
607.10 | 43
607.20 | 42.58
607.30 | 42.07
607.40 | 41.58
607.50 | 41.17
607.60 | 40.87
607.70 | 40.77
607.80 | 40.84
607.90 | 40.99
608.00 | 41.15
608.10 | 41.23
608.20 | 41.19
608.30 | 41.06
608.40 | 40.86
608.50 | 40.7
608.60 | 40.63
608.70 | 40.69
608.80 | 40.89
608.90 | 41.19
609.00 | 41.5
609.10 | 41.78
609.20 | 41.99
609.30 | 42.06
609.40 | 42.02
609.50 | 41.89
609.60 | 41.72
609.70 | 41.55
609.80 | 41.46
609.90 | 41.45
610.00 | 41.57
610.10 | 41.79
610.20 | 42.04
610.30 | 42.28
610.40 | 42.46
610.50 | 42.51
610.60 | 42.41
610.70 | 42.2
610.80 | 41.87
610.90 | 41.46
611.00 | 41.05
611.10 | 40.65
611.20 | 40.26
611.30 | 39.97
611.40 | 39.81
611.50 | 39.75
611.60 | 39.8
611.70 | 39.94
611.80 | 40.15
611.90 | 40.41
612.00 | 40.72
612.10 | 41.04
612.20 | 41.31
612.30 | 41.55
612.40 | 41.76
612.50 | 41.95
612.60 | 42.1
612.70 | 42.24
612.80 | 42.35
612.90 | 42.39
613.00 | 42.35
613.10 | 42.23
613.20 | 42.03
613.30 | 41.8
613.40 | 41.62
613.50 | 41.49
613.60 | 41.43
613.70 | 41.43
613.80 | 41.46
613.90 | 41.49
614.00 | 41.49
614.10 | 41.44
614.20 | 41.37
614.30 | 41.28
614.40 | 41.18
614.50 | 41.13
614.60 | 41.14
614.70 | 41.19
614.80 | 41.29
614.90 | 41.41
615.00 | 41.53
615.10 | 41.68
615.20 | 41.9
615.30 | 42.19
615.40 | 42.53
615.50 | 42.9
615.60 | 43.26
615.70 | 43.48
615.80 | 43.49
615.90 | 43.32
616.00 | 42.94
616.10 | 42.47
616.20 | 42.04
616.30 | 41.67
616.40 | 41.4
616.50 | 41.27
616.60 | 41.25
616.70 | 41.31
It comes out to 42.3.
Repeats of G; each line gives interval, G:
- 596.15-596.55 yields 40.9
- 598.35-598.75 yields 41.3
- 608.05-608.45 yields 41.1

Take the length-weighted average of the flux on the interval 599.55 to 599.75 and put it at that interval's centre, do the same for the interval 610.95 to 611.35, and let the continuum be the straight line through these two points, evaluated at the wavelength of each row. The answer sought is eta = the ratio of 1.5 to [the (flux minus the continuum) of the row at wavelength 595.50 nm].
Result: 14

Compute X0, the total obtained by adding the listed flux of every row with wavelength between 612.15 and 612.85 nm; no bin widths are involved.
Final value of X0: 293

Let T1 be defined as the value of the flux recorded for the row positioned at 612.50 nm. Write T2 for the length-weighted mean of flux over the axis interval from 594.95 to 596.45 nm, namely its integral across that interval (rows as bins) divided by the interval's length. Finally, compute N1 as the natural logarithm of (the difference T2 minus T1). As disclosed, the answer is -4.1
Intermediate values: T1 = 41.95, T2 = 42.0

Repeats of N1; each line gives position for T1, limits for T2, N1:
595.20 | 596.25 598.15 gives -0.4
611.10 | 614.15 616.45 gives 0.3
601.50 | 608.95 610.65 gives 0.2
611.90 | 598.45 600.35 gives -0.2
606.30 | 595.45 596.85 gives -0.3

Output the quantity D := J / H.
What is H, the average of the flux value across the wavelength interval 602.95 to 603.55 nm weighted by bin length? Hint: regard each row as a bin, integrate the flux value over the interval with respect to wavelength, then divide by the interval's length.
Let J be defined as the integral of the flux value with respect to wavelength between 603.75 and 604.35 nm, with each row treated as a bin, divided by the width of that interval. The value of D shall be 1.02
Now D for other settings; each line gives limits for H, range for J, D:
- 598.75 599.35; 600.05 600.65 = 1.04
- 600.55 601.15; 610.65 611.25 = 1.00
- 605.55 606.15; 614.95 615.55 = 1.05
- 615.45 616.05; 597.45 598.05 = 1.01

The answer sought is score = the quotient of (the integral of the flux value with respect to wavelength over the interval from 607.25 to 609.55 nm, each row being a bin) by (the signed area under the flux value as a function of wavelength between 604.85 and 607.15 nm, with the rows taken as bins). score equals 0.99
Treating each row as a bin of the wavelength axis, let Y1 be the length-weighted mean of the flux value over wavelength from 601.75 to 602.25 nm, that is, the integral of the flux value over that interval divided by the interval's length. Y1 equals 40.5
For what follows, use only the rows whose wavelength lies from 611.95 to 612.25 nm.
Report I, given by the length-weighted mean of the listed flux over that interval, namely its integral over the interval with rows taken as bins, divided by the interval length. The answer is 41.0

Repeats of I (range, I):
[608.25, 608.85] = 40.8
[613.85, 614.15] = 41.5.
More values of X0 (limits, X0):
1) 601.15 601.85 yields 285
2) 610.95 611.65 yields 281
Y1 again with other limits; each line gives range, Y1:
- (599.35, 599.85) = 41.6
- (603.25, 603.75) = 40.1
